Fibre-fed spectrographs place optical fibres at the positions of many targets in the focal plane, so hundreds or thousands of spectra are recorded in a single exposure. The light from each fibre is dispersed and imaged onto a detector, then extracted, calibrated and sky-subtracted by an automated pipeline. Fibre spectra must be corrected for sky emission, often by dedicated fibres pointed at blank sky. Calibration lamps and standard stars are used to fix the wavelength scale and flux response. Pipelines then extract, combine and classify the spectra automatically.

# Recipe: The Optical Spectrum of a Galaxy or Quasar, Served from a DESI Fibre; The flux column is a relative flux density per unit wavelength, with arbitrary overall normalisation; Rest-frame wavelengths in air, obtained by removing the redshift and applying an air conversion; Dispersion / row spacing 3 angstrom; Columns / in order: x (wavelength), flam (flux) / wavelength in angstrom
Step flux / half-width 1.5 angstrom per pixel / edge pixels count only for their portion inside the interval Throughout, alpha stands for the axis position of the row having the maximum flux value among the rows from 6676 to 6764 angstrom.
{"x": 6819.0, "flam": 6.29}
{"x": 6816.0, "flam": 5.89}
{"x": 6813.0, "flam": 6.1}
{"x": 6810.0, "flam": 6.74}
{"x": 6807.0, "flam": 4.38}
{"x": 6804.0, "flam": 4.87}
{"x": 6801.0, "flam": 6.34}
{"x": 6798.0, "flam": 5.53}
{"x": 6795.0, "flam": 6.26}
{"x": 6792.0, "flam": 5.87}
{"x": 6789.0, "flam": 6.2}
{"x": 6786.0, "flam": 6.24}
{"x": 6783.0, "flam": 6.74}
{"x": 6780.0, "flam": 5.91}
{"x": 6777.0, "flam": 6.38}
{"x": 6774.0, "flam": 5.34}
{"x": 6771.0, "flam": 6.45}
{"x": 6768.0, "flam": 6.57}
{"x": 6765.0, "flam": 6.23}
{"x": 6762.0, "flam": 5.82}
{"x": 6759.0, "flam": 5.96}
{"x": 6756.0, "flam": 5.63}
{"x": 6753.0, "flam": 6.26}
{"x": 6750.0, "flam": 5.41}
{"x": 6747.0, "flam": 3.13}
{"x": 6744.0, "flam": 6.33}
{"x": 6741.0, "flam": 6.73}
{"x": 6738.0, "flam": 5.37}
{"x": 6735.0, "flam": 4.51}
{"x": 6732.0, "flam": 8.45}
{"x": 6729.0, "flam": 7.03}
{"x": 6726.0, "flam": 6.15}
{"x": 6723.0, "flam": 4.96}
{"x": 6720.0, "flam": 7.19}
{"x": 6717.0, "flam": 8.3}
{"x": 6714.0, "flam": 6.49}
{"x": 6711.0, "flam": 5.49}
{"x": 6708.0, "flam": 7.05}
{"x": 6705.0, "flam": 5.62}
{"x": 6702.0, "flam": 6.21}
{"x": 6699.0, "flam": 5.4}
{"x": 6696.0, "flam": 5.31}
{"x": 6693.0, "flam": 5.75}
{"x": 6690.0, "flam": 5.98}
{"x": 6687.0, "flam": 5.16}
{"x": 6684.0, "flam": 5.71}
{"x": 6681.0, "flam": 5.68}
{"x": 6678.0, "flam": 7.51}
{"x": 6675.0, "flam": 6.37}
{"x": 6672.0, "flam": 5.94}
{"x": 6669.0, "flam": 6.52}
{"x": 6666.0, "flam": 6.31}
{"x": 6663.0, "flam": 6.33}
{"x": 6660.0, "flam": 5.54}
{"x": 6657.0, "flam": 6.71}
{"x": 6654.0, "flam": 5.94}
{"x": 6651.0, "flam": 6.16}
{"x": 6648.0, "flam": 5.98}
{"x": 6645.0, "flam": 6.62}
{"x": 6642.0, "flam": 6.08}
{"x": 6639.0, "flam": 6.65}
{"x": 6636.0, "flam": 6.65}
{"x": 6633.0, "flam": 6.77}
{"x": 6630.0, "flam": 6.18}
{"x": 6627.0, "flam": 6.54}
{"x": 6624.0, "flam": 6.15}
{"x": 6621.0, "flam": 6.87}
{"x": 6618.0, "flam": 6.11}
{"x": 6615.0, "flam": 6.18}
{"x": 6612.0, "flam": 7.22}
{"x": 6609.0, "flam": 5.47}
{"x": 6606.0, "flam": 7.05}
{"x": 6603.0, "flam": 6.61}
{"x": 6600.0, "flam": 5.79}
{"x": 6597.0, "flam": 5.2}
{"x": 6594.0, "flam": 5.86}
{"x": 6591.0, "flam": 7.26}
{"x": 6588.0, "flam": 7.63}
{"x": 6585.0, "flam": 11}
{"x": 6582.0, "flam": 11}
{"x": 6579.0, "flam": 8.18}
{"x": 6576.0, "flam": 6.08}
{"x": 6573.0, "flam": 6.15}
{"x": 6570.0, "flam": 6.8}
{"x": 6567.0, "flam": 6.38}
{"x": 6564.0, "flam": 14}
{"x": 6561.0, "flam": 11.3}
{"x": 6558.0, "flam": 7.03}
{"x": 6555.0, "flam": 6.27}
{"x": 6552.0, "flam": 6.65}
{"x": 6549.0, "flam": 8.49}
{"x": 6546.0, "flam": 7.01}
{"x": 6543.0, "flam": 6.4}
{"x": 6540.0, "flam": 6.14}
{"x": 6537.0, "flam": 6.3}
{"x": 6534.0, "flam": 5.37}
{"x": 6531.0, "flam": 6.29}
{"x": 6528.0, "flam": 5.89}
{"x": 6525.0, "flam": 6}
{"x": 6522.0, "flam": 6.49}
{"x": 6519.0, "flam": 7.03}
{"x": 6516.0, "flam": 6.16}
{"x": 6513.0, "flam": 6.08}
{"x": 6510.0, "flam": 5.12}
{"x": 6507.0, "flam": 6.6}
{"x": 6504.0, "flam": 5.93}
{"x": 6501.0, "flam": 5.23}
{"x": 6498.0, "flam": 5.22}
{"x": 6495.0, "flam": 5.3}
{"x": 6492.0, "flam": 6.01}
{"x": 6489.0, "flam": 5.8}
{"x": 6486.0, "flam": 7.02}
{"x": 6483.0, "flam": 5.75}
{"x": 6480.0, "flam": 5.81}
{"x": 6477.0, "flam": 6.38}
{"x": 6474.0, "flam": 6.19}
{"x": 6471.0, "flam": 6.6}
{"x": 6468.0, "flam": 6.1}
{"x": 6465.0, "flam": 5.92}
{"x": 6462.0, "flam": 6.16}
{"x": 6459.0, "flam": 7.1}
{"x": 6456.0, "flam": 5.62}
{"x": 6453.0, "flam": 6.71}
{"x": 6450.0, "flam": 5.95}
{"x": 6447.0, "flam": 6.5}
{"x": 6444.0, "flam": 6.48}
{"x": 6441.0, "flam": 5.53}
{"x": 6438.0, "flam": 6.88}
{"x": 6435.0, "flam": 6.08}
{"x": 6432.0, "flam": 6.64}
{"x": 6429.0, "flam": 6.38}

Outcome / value 6732.0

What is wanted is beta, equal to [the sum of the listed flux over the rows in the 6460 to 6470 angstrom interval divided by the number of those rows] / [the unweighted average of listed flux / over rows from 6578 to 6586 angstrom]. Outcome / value 0.60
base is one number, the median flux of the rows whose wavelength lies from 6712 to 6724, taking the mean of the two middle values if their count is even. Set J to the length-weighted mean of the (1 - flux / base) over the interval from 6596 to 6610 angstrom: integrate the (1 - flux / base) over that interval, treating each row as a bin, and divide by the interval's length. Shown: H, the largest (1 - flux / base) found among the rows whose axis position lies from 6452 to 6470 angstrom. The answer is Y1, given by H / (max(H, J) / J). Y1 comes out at 0.11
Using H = 0.178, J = 0.11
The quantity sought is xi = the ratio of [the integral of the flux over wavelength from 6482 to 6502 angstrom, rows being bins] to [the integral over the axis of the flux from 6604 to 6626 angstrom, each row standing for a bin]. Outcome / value 0.81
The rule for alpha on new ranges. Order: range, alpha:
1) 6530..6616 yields 6564.0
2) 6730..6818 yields 6732.0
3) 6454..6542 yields 6459.0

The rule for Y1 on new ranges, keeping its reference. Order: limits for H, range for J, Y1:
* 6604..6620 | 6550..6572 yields -0.21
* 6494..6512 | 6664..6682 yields 0.06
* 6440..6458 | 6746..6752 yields 0.19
